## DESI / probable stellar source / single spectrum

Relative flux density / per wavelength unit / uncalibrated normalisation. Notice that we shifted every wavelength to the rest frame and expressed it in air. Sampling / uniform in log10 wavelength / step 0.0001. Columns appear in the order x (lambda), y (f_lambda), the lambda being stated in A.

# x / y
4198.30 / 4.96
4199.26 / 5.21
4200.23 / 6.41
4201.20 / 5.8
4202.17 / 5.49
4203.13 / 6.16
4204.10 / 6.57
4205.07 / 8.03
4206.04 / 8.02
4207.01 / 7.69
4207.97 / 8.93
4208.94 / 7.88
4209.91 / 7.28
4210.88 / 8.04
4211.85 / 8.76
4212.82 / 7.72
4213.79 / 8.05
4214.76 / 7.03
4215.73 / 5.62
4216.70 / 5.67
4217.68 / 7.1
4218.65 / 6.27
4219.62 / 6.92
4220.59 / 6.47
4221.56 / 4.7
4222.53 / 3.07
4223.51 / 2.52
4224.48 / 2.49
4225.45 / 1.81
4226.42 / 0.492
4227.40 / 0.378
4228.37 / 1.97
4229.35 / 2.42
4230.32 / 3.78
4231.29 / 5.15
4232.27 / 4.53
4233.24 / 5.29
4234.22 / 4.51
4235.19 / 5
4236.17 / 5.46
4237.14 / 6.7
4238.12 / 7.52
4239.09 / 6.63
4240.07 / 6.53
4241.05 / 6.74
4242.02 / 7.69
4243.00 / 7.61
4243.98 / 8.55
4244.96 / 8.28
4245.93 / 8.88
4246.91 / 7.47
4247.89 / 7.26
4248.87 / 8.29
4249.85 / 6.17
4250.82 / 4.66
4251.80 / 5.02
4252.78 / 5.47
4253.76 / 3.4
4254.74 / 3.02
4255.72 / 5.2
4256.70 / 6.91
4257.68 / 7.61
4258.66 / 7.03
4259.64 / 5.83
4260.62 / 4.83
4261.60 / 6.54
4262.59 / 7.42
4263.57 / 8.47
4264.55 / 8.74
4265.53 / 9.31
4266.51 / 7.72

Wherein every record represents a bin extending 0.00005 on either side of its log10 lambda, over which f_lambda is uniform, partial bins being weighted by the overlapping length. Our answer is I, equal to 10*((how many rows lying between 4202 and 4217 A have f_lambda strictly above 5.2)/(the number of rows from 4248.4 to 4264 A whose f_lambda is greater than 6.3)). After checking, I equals 23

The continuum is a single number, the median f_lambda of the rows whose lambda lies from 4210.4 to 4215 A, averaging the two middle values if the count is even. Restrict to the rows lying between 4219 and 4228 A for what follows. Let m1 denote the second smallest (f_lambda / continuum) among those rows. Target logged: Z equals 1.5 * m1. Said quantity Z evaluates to 0.09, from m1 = 0.06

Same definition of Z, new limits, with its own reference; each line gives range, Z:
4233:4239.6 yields 0.93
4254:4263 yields 0.90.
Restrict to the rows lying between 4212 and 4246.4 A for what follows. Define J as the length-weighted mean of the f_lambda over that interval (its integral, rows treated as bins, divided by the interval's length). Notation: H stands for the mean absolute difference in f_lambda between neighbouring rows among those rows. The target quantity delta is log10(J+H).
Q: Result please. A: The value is 0.79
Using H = 0.77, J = 5.4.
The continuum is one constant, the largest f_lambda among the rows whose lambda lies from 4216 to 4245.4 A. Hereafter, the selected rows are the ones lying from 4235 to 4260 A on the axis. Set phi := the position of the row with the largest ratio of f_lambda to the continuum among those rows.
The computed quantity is 4245.93 A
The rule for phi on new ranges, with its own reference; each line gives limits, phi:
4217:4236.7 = 4217.68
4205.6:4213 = 4207.97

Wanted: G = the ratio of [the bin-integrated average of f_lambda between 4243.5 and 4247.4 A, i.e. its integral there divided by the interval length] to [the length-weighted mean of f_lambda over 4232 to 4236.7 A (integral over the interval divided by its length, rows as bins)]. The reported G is 1.7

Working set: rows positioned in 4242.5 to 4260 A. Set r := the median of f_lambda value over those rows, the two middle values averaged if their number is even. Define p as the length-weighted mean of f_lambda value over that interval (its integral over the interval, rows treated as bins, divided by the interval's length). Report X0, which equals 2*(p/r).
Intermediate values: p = 6.5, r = 7.0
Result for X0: 1.86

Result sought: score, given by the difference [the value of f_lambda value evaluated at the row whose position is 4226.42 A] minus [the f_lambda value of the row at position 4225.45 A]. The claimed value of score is -1.3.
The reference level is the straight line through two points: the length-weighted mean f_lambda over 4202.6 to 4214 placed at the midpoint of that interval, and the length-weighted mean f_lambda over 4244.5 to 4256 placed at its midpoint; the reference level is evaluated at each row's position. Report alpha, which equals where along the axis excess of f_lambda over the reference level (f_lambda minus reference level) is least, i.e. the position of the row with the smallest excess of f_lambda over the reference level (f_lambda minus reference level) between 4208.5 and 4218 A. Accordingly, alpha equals 4215.73 A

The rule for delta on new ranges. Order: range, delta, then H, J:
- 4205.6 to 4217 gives 0.92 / 0.78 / 7.6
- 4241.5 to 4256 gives 0.87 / 0.97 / 6.5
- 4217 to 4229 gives 0.66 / 0.87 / 3.7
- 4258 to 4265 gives 0.90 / 1.02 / 7.0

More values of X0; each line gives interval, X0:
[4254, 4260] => 1.83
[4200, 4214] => 1.92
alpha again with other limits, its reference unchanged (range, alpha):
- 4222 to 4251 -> 4227.40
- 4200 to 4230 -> 4227.40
